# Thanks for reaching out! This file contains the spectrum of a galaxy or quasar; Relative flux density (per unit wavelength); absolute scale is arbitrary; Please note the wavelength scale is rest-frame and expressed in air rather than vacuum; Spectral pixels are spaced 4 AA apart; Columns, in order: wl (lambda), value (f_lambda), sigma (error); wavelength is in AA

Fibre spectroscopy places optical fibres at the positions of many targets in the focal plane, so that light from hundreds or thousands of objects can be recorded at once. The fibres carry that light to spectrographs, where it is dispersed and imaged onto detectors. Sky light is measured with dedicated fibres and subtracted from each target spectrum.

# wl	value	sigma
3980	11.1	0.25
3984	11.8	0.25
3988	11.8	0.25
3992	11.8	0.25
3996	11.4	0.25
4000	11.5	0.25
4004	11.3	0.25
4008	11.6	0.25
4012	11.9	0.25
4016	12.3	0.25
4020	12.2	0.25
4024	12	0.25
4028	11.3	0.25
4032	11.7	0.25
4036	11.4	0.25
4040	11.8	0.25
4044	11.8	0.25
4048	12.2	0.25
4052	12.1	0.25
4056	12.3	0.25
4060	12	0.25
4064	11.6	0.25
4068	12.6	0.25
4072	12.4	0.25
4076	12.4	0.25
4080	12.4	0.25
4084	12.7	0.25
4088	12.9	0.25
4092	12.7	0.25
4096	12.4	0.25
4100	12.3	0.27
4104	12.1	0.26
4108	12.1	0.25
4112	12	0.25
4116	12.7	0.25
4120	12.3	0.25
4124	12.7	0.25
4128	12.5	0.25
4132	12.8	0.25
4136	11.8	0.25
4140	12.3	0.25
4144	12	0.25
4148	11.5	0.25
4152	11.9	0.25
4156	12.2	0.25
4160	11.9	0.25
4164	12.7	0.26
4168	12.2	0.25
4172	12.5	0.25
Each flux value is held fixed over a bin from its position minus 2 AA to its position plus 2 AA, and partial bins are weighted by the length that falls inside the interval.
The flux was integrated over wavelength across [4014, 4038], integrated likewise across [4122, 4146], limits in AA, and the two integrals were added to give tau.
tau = 580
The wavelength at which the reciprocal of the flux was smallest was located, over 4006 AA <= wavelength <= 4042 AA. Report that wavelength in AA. 4016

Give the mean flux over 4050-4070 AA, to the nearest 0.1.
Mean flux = 12.1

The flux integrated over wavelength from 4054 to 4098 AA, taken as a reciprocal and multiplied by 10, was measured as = 0.0183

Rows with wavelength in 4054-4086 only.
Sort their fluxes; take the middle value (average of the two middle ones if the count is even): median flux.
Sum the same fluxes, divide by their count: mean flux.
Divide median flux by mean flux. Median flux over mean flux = 1.008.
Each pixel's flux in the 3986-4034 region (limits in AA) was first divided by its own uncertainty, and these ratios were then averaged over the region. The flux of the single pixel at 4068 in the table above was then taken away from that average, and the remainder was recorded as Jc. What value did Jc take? 34.3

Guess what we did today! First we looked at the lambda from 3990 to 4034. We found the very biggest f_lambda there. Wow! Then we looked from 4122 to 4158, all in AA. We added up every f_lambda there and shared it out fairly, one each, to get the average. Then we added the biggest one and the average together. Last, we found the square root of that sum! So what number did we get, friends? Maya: 4.95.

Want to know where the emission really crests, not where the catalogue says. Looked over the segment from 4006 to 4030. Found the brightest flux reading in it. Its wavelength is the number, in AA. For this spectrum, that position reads 4016 AA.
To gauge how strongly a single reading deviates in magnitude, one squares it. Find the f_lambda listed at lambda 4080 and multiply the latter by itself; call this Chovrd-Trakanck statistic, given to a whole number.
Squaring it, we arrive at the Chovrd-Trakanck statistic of 154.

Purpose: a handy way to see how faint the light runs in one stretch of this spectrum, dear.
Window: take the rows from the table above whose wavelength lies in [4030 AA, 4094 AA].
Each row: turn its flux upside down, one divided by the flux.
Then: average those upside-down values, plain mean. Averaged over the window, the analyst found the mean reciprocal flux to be 0.0822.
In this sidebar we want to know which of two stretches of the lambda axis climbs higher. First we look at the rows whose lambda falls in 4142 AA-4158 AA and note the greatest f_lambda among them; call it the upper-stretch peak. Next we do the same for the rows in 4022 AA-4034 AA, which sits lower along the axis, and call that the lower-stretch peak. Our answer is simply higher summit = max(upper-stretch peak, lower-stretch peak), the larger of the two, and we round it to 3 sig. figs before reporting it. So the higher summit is 12.2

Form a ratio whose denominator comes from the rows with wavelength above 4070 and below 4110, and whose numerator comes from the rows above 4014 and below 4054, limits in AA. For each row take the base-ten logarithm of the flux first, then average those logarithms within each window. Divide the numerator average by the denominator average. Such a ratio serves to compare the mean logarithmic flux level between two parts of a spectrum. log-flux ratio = 0.98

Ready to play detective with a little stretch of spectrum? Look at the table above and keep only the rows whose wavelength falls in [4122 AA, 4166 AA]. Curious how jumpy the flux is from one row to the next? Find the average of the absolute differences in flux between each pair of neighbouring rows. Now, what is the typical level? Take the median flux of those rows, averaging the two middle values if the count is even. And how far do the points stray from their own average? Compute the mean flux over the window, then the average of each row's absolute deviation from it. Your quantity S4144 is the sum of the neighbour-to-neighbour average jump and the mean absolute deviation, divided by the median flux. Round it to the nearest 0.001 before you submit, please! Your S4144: 0.067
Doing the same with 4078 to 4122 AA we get 0.040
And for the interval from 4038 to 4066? 0.036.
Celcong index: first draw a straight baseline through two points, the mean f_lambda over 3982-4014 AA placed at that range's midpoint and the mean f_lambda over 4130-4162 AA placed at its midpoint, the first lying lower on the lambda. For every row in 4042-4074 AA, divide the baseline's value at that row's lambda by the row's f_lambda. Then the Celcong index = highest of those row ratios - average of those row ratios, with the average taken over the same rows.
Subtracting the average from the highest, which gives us 0.045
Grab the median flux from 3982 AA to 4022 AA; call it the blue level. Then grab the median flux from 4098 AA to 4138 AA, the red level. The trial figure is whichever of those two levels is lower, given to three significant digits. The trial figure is 11.8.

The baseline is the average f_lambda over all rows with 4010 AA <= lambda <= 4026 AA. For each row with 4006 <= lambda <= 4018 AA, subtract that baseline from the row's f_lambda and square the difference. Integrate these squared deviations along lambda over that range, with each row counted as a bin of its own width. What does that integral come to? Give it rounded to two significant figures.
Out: 1.3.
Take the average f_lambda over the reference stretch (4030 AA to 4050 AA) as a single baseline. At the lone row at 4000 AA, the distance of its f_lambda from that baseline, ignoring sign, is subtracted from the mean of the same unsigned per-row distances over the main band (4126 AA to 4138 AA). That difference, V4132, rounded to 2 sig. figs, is 0.31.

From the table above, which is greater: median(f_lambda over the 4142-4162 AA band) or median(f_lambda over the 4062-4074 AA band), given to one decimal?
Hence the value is 12.4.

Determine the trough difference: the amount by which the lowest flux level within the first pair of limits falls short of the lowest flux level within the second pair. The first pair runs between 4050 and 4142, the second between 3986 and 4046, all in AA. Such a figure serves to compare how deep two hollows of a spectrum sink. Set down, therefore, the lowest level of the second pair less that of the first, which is -0.30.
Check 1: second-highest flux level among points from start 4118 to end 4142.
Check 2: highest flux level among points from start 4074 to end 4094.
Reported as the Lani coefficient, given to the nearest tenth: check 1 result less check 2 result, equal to -0.2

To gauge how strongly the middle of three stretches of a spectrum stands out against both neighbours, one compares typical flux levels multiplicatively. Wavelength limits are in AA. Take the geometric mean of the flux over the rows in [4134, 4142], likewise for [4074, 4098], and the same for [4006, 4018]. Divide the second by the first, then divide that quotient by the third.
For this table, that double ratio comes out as 0.0875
